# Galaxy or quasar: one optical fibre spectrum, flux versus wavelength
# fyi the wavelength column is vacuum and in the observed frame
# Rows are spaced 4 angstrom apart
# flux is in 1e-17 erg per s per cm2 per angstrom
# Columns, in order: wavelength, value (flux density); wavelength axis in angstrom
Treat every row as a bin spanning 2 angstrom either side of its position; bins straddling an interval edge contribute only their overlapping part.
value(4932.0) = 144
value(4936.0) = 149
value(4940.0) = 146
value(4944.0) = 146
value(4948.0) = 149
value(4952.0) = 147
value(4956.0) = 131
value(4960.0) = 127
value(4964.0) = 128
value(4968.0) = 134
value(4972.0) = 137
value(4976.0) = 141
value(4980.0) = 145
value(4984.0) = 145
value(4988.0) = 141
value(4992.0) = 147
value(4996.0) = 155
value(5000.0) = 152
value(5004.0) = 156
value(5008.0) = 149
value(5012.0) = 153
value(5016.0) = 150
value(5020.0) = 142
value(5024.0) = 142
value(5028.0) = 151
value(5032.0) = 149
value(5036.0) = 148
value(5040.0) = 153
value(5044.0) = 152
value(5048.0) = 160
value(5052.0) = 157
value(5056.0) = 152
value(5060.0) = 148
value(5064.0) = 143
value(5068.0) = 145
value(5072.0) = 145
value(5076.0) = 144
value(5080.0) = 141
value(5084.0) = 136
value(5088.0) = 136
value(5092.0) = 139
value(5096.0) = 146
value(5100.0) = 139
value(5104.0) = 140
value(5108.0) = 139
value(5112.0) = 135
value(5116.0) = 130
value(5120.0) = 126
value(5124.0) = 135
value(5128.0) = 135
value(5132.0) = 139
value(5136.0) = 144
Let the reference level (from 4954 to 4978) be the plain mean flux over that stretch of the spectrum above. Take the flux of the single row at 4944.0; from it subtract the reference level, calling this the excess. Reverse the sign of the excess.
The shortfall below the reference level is -13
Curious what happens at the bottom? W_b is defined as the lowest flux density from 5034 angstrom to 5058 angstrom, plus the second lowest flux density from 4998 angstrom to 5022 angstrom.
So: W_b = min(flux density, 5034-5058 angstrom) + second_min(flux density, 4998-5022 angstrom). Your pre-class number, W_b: 297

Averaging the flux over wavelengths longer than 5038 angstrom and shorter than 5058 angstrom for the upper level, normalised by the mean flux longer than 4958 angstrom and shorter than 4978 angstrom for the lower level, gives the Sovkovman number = 1.16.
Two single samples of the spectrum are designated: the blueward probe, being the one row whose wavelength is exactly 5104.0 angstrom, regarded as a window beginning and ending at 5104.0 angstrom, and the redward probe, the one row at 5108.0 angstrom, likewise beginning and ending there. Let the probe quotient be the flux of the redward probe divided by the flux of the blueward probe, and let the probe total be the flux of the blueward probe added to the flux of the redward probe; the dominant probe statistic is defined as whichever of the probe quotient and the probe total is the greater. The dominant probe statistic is 279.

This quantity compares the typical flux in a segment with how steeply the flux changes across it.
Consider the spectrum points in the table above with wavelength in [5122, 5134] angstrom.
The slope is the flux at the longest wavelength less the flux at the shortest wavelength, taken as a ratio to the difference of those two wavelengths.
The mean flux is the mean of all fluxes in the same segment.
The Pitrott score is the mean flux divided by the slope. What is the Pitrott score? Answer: 273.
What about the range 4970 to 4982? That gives 141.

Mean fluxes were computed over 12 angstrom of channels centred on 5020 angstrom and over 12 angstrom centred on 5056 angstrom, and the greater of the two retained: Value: 152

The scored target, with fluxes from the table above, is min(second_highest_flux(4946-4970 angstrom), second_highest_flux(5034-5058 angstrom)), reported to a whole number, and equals 147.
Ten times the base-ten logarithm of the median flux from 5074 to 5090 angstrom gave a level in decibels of 21.4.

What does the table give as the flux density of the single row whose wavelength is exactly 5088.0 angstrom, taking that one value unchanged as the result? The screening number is 136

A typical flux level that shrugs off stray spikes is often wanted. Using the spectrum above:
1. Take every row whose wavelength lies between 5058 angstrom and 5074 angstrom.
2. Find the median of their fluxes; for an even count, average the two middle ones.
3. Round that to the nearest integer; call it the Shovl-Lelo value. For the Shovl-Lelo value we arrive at 145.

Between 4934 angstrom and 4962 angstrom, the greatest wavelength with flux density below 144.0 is 4960.0 angstrom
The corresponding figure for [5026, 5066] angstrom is 5064.0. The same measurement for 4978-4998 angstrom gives 4988.0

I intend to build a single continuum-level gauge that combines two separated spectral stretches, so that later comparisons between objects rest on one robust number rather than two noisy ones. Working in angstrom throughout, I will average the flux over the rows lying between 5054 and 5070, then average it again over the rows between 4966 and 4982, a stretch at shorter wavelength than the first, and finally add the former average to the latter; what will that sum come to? 286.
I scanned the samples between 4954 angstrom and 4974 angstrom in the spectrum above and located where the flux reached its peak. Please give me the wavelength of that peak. 4972.0 angstrom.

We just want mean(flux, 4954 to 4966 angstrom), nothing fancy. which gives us 129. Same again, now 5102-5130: 134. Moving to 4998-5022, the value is 150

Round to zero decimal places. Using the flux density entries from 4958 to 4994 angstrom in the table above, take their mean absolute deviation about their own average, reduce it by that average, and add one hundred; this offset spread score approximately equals -32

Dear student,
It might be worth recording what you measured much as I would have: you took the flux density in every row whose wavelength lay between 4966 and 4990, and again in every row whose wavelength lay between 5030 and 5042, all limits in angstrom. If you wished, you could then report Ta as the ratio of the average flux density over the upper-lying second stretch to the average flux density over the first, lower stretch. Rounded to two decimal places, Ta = 1.07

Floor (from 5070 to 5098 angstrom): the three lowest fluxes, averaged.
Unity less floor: -136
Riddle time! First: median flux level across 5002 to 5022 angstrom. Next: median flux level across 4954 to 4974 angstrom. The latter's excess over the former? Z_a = -19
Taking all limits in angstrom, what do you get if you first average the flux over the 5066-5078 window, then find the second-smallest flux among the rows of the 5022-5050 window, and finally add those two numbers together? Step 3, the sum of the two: 293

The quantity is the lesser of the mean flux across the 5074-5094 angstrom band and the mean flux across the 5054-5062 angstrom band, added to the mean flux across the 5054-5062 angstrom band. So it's 289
